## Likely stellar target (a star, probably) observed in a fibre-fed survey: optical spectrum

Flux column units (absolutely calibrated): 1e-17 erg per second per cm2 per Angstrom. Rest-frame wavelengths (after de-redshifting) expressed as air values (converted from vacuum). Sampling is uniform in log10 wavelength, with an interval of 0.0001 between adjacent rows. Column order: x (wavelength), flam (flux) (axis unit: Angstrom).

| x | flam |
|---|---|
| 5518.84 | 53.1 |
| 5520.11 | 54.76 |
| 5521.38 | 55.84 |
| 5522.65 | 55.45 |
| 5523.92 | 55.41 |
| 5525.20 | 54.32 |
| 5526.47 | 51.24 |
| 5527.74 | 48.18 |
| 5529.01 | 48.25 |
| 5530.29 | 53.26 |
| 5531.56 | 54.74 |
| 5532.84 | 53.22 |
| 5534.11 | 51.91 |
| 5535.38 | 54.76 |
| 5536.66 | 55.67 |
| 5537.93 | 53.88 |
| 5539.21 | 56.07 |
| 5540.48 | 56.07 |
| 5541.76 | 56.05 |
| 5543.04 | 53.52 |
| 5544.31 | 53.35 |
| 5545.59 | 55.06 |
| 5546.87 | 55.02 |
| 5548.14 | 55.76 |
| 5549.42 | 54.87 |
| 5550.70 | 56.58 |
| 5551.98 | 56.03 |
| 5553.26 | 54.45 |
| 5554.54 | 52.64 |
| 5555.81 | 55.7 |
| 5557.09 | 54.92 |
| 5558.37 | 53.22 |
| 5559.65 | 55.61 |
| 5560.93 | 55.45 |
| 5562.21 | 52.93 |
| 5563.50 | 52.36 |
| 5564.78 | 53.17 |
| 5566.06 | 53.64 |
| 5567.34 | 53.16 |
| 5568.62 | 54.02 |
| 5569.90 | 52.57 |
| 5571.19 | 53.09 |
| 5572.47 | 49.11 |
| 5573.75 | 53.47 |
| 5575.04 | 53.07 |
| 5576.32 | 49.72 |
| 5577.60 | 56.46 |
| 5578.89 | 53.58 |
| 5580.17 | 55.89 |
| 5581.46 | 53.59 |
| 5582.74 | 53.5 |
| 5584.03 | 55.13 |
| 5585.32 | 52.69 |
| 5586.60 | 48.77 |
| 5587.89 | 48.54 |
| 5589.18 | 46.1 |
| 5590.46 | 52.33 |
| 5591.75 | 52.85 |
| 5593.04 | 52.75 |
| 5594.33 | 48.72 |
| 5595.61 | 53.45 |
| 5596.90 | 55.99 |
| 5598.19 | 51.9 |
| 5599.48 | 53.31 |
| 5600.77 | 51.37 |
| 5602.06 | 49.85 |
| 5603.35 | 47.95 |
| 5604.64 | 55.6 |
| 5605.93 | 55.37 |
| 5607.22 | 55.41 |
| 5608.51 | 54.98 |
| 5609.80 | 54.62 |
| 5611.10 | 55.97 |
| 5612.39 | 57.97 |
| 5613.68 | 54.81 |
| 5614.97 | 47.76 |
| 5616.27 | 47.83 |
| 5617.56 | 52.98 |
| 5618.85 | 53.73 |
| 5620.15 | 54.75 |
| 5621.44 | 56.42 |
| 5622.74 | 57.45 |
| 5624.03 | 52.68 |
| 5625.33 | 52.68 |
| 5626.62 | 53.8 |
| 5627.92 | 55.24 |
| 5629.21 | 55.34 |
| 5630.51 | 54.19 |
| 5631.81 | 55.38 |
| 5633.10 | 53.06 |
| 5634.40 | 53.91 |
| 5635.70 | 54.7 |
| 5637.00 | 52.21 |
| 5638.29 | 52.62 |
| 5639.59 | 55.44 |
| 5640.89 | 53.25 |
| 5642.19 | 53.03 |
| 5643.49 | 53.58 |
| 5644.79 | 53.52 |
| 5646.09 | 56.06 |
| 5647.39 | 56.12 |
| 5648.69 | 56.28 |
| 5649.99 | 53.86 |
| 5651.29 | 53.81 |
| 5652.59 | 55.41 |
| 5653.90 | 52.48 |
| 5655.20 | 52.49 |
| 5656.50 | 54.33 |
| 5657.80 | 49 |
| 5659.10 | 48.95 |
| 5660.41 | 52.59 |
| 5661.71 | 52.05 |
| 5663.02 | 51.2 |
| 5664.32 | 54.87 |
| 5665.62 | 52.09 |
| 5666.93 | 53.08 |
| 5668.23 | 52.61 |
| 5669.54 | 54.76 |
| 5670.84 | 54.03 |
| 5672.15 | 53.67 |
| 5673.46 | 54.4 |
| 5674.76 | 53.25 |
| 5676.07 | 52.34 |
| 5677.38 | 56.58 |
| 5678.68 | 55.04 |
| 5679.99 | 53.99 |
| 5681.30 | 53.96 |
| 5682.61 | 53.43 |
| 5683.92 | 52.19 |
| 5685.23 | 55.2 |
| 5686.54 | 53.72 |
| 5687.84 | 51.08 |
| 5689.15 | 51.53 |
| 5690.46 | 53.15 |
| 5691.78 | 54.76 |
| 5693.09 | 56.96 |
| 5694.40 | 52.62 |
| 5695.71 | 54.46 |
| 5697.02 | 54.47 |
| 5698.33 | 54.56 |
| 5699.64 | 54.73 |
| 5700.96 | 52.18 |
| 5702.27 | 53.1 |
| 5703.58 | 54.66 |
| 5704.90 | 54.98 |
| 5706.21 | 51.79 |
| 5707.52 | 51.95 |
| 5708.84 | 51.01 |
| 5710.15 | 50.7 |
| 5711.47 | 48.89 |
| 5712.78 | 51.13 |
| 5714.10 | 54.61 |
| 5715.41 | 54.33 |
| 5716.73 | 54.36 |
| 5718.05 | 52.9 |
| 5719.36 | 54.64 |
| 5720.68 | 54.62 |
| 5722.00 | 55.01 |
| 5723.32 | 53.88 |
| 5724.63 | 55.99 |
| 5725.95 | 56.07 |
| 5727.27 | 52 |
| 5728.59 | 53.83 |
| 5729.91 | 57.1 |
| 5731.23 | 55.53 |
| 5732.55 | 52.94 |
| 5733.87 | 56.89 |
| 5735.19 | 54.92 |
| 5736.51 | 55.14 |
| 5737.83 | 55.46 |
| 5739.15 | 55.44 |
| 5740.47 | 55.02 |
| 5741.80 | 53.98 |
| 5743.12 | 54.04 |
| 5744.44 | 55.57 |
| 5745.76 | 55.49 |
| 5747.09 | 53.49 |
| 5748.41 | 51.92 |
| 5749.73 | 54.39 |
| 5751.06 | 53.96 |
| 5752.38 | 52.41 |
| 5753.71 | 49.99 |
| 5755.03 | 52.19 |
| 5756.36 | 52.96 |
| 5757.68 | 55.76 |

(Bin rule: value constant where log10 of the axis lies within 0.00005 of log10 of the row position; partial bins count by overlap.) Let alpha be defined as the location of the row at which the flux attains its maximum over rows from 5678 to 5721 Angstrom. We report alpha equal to 5693.09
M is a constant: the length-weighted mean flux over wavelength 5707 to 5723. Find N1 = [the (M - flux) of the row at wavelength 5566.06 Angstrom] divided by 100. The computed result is -0.008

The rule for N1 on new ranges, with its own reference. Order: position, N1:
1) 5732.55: -0.001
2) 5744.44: -0.027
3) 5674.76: -0.004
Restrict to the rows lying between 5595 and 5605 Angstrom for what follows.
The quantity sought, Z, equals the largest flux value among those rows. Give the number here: 55.99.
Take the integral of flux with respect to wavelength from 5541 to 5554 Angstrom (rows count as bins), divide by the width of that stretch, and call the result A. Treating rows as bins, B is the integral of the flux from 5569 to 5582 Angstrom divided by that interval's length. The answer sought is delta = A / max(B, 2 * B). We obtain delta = 0.518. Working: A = 55.0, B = 53.1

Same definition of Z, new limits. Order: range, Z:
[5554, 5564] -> 55.7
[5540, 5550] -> 56.07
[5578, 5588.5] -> 55.89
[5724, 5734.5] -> 57.1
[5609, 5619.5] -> 57.97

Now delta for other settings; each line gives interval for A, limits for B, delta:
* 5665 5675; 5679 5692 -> 0.502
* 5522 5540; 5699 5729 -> 0.500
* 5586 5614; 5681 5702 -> 0.490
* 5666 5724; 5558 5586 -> 0.501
